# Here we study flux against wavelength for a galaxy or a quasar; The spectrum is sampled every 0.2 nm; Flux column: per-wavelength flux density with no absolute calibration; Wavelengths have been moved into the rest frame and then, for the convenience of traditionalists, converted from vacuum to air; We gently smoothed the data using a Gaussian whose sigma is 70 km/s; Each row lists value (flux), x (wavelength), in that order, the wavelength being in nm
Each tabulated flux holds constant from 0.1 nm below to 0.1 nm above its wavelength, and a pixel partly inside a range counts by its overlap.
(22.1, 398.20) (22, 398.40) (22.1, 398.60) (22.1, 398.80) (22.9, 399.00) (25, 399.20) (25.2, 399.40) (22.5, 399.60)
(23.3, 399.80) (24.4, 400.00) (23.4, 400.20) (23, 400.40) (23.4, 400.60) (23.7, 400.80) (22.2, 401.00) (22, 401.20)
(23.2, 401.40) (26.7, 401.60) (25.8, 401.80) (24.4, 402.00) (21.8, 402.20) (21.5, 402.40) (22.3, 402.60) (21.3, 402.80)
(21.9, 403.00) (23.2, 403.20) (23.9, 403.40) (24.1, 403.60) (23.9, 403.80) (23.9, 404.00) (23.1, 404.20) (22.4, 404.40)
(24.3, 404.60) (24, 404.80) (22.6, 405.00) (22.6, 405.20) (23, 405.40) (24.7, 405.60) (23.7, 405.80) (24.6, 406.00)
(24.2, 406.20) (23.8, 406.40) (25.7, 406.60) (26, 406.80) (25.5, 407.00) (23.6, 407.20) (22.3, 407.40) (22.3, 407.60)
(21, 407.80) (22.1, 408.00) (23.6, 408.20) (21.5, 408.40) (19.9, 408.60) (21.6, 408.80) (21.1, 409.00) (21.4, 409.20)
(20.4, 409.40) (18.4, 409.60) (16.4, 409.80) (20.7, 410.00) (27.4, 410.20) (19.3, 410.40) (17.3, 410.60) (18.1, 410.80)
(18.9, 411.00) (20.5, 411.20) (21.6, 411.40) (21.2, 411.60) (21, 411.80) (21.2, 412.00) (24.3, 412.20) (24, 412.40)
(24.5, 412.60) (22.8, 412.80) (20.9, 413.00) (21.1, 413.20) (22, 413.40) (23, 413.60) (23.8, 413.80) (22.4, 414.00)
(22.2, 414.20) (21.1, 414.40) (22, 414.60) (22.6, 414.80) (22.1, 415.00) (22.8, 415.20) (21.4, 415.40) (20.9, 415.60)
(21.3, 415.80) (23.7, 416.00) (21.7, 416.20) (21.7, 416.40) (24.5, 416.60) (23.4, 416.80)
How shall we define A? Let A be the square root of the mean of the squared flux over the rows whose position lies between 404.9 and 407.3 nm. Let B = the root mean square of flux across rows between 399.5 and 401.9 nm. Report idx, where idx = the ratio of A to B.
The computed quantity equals 1.02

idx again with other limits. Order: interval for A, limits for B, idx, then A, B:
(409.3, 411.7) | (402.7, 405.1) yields 0.87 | 20.2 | 23.2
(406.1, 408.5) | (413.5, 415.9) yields 1.06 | 23.5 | 22.1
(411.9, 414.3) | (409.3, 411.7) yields 1.12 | 22.7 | 20.2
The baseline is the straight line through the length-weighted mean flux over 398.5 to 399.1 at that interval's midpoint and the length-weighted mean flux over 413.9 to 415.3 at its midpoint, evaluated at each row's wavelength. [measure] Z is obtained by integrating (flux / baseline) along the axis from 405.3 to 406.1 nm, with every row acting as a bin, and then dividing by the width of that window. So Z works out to 1.08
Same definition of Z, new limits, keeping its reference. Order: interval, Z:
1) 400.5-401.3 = 1.02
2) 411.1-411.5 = 0.95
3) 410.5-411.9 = 0.89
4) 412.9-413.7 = 0.98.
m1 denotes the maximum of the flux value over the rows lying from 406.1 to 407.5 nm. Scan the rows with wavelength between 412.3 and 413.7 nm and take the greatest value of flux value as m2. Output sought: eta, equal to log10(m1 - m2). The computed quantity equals 0.18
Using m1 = 26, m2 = 24.5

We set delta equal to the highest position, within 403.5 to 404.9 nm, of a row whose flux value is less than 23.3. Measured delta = 404.40 nm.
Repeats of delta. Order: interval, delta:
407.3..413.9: 413.60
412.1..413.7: 413.60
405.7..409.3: 409.20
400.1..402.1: 401.40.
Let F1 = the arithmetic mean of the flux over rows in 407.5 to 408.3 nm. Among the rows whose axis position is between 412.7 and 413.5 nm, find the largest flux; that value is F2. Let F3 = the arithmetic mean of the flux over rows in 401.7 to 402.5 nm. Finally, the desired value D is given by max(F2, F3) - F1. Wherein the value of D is 1.1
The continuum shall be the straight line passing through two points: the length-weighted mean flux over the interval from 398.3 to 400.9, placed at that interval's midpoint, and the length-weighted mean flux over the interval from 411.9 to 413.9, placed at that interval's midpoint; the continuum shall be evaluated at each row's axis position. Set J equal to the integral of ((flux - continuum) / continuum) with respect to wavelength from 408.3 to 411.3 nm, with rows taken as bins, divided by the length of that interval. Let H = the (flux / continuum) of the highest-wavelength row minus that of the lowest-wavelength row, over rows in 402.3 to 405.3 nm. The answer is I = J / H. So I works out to -2.3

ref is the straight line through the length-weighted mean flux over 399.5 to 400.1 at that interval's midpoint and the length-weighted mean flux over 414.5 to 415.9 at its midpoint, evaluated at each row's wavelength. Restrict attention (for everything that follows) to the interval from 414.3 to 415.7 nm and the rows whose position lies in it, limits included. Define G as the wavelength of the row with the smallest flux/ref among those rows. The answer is 415.60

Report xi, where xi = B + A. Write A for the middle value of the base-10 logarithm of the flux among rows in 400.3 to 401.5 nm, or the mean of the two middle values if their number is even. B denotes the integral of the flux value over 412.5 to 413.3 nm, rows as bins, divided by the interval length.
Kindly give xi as 24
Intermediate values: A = 1.36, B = 22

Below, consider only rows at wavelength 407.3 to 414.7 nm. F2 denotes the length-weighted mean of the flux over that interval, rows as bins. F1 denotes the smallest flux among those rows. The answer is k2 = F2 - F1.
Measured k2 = 5.04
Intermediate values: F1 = 16.4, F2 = 21.4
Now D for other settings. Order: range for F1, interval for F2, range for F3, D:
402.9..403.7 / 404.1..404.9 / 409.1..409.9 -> 1.0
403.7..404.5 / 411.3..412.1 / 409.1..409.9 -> -1.7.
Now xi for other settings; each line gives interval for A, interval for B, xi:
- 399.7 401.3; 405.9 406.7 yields 26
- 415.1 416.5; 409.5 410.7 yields 21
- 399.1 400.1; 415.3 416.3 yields 23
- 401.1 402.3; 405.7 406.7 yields 26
